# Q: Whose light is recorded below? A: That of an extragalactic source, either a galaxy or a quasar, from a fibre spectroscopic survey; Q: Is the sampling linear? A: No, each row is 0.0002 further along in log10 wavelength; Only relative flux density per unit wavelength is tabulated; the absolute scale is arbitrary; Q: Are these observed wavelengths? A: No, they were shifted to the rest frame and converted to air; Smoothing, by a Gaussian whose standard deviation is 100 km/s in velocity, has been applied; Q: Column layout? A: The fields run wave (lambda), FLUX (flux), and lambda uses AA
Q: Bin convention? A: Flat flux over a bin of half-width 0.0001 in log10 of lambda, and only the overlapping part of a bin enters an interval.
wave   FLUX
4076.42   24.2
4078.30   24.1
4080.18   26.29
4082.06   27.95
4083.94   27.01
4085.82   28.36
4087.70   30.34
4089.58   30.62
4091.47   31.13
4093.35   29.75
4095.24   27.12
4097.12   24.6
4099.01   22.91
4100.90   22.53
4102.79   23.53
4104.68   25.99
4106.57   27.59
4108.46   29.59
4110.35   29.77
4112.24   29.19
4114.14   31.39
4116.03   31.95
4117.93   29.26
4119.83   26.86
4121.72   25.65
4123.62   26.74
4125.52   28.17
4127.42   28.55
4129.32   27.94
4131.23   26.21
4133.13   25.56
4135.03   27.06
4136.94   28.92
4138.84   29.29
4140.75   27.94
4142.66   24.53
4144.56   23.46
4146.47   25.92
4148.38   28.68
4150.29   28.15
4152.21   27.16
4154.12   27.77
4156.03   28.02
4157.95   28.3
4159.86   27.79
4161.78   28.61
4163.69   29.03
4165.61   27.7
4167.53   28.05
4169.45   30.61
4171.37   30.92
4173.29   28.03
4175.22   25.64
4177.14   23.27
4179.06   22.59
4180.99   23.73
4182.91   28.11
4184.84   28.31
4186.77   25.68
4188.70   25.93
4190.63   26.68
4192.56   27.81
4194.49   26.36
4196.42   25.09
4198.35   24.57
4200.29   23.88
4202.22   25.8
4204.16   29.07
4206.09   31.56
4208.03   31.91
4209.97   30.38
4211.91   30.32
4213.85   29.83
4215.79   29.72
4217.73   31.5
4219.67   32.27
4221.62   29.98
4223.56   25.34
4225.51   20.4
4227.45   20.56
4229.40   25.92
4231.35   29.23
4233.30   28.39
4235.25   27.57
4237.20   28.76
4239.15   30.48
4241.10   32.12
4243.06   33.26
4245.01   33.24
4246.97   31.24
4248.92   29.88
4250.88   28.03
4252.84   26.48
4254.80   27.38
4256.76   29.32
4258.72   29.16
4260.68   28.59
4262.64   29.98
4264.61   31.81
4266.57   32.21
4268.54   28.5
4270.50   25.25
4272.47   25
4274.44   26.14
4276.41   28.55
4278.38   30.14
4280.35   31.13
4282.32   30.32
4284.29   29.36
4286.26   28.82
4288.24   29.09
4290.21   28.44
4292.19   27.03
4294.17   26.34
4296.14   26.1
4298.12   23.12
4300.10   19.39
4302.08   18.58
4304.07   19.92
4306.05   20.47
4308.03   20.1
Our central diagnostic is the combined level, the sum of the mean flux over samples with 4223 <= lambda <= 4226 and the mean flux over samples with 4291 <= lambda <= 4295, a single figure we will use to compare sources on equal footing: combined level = 49.6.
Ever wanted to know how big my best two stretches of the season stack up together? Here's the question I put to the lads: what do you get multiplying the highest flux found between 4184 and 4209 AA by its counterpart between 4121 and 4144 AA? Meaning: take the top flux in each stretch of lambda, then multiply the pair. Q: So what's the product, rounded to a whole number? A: 935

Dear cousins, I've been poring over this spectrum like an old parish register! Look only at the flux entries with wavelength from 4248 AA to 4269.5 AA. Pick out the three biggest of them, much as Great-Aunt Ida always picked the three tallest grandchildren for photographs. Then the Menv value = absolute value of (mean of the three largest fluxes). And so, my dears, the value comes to 31.3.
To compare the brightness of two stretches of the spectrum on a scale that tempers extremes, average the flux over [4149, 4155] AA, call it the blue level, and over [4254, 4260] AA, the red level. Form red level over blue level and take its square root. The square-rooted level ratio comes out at 1.02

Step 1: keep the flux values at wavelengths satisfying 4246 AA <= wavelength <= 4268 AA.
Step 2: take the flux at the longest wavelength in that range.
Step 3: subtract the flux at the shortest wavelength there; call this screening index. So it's 1.0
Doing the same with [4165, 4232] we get 1.5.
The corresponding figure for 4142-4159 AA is 3.8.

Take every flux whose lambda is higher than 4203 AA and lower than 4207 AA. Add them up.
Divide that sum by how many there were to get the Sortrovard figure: 30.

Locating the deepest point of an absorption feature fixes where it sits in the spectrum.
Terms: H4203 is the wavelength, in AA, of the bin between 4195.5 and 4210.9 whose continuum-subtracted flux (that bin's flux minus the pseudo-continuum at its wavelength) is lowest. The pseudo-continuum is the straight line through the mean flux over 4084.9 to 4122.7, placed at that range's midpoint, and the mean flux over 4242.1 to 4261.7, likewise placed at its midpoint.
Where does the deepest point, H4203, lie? 4200.29 AA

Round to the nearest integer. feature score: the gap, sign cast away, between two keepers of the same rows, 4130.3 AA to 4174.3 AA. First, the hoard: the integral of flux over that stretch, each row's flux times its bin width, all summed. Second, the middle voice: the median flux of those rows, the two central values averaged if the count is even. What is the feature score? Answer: 1192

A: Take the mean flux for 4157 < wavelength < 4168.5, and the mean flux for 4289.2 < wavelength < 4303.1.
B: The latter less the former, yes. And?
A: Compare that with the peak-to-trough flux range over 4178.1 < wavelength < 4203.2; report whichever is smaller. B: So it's -4.1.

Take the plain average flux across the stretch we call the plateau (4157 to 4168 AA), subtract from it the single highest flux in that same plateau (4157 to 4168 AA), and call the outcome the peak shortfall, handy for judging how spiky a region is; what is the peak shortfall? -0.8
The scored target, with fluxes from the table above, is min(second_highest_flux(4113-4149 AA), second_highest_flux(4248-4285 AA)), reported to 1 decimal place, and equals 31.4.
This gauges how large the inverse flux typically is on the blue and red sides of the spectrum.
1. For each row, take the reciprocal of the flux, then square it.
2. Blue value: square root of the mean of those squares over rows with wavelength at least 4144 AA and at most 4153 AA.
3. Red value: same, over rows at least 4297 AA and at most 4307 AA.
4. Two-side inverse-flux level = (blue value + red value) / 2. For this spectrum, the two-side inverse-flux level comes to 0.0437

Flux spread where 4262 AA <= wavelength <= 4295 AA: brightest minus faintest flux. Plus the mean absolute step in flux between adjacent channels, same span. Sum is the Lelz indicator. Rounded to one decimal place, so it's 8.5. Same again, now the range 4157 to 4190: 9.8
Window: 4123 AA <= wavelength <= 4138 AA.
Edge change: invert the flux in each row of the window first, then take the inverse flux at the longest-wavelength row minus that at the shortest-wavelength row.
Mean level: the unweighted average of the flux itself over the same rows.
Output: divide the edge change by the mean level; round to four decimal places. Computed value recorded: -0.0001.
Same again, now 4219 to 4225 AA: 0.0003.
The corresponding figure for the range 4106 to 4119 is -0.0001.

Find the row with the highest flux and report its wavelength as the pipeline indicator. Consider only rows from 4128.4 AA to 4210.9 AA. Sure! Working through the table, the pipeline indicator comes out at 4208.03 AA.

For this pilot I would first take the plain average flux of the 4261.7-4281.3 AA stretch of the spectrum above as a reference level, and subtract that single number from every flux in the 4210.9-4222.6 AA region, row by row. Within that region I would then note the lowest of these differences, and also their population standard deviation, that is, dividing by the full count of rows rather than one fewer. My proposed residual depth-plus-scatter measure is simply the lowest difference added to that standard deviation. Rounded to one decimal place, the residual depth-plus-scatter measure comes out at 1.8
